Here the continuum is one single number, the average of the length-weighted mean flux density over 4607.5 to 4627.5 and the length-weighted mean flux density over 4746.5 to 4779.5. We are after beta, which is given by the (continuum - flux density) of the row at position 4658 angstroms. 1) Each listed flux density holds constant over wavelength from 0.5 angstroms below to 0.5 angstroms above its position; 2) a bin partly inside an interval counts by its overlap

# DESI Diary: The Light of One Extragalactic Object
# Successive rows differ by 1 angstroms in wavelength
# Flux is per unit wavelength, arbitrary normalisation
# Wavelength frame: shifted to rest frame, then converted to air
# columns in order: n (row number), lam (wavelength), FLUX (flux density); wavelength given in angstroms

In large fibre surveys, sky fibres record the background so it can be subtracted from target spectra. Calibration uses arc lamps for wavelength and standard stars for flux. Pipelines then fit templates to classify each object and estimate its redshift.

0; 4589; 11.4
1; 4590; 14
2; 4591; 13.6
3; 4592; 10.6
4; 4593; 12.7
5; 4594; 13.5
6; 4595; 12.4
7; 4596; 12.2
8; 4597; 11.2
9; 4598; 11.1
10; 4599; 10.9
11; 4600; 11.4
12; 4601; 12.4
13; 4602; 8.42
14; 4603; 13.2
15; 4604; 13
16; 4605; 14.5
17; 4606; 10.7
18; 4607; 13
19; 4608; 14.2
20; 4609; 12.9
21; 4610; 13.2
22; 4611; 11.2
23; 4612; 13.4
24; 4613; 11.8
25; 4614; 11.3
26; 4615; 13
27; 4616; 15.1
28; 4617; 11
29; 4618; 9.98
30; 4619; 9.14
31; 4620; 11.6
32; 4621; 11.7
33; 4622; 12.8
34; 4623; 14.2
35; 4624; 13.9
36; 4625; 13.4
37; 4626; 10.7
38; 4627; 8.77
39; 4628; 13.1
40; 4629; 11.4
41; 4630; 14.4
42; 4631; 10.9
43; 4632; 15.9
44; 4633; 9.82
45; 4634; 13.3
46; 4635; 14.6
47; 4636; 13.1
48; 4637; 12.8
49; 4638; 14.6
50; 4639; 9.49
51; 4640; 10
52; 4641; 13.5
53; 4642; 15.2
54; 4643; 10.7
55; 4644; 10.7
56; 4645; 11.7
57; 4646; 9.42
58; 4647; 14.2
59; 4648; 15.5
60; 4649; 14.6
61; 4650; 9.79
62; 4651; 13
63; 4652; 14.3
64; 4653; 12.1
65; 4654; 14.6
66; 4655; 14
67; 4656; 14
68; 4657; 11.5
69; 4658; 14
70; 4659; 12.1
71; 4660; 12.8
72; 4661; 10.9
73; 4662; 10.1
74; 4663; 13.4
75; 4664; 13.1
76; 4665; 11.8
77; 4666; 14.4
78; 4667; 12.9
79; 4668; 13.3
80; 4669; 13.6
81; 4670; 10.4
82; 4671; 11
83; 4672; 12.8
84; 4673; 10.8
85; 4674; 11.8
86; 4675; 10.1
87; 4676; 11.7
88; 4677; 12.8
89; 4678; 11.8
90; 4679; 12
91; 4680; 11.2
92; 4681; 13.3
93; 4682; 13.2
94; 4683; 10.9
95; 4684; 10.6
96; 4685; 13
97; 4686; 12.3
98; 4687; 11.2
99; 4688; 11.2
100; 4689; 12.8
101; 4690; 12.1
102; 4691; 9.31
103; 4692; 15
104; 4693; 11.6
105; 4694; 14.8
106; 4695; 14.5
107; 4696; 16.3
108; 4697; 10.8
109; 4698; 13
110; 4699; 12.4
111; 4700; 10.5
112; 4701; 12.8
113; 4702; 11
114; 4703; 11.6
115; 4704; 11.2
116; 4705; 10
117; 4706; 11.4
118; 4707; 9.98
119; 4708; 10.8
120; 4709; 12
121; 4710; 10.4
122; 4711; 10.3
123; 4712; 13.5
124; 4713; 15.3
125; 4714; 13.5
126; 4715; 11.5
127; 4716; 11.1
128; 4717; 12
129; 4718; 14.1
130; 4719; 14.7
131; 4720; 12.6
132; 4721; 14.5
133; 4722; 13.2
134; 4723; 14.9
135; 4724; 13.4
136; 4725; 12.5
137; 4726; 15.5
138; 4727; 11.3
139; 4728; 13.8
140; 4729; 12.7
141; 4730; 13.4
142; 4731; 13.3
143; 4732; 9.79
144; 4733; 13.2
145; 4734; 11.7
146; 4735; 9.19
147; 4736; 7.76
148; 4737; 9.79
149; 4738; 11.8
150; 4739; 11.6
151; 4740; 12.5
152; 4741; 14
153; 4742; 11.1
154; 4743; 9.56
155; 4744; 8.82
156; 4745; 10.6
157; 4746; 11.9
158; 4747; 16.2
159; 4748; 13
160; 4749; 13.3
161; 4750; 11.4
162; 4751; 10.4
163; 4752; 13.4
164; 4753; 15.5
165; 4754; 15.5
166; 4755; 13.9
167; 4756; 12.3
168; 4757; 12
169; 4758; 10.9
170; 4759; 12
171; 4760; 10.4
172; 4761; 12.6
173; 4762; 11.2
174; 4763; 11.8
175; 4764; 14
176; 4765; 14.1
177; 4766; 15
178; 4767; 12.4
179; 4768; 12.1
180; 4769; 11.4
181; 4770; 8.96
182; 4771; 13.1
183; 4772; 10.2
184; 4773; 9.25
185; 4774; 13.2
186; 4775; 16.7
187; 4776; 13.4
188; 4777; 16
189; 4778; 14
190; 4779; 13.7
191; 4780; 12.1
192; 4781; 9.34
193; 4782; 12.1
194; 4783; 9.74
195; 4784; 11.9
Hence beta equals -1.5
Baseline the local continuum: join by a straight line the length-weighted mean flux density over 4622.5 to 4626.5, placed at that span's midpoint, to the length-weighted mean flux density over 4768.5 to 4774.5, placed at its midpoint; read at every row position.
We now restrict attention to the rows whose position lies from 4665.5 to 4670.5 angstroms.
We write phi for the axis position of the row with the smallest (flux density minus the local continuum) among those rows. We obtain 4670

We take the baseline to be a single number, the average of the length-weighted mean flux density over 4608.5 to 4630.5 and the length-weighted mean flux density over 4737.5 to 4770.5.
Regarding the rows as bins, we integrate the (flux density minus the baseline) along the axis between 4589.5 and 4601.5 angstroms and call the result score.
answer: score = -1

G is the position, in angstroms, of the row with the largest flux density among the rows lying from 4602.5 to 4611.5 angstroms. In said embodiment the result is 4605 angstroms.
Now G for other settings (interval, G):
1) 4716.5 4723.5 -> 4723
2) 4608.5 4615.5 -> 4612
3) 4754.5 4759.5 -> 4755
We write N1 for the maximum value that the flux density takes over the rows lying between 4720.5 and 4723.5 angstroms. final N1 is 14.9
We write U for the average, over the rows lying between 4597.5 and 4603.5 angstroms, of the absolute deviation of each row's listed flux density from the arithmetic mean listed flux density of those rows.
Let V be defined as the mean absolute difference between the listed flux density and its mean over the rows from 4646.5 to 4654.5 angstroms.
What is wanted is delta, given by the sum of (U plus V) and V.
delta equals 3.9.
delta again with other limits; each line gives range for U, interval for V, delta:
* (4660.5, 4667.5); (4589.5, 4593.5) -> 3.4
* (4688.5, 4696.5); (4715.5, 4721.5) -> 4.4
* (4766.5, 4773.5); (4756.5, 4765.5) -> 3.3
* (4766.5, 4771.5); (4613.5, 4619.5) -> 4.4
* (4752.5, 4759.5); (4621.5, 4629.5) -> 4.5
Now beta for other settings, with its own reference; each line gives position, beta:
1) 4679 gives 0.5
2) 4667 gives -0.4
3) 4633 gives 2.7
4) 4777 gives -3.5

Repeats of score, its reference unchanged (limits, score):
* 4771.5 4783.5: 3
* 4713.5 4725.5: 11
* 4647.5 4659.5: 13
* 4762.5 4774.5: -1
